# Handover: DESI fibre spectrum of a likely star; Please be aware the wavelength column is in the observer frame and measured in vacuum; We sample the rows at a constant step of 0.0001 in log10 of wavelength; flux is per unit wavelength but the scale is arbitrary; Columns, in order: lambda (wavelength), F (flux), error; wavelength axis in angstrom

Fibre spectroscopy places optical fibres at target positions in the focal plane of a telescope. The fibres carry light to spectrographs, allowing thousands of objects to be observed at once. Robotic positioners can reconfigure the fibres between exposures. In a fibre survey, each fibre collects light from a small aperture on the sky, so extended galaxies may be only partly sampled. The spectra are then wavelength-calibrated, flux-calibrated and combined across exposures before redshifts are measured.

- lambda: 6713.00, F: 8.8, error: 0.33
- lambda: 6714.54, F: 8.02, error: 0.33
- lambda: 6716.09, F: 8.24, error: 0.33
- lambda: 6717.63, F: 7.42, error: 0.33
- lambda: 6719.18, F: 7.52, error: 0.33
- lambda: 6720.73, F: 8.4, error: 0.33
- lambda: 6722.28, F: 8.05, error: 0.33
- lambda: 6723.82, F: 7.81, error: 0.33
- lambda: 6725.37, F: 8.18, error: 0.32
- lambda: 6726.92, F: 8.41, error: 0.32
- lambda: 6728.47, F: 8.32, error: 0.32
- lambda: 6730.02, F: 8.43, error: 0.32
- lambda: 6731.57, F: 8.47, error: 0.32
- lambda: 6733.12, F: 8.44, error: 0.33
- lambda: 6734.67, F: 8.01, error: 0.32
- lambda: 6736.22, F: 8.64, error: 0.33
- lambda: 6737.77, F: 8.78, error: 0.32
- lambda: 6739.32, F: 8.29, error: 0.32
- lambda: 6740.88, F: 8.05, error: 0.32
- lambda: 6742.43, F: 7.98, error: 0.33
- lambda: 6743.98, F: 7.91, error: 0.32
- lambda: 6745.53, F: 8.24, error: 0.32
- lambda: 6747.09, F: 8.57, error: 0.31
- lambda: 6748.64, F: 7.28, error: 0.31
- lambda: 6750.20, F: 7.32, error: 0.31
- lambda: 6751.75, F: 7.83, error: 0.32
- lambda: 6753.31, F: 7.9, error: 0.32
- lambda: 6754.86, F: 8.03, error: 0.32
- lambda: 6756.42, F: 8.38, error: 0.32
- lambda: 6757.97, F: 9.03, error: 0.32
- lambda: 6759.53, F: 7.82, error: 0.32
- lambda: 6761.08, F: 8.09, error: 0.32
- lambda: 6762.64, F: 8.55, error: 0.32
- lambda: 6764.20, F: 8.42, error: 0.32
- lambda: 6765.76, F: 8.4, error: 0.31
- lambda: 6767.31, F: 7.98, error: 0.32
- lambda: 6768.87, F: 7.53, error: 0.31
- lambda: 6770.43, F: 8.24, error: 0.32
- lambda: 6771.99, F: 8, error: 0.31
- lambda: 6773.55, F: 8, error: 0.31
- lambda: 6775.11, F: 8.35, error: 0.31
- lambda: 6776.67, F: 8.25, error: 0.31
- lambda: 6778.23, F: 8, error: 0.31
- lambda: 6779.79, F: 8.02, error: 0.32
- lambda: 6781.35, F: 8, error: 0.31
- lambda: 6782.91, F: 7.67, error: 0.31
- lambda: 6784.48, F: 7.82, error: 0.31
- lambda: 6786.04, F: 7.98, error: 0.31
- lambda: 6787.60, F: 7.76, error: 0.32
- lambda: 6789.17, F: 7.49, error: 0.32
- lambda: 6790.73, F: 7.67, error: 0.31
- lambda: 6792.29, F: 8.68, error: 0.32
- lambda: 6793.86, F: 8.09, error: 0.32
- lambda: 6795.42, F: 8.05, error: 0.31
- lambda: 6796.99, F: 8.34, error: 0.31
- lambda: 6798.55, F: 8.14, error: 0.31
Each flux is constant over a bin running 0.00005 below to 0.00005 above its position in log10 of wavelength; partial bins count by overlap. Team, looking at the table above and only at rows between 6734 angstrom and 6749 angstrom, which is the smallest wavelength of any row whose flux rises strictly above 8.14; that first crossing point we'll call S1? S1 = 6736.22 angstrom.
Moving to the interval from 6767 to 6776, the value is 6770.43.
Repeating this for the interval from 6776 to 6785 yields 6776.67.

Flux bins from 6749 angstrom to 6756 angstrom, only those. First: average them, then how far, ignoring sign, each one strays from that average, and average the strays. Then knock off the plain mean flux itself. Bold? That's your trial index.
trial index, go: -7.54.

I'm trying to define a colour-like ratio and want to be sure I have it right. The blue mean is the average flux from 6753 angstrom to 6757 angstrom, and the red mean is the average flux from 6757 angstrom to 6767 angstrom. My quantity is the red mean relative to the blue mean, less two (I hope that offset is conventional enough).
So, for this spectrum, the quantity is -0.97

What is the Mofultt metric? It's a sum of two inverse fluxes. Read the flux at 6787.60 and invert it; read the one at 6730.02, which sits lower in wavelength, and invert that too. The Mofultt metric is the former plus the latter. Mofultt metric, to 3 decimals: 0.247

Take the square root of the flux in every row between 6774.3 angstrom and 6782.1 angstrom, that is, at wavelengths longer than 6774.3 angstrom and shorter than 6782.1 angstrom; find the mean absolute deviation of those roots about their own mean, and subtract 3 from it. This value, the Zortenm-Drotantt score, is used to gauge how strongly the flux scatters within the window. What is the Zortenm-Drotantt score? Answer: -2.98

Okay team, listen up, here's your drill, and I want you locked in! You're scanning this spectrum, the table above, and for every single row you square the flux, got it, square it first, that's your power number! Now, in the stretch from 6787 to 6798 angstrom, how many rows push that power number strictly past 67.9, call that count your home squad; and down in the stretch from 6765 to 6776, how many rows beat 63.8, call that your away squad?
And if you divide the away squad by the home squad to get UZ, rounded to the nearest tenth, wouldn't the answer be 2.5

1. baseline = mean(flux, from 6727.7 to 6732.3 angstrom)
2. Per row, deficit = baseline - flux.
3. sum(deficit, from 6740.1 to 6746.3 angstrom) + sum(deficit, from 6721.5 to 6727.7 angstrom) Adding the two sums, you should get 2.6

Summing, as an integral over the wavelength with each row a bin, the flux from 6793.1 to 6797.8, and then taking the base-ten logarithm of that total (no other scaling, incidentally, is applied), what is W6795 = 1.6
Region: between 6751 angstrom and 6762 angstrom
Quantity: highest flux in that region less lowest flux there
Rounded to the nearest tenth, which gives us 1.2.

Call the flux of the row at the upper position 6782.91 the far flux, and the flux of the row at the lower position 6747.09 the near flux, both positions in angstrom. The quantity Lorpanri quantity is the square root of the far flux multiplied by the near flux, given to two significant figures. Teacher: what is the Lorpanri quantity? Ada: 8.1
